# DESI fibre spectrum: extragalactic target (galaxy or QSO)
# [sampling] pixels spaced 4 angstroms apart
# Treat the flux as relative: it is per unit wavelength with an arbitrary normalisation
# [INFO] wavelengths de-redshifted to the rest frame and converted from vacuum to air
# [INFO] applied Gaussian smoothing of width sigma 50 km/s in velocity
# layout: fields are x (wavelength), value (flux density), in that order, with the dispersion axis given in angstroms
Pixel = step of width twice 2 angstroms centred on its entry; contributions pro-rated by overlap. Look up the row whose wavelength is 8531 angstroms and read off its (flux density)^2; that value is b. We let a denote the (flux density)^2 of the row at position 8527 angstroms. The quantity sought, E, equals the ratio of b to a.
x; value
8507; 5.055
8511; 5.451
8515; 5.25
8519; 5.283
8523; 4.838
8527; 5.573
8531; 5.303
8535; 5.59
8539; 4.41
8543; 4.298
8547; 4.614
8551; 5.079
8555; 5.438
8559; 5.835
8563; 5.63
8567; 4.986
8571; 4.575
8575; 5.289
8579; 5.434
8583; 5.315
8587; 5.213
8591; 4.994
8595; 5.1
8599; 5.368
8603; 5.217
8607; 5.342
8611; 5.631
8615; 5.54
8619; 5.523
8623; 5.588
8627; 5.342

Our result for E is 0.91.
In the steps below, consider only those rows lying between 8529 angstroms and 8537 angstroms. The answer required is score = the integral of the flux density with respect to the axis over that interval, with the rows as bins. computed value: 44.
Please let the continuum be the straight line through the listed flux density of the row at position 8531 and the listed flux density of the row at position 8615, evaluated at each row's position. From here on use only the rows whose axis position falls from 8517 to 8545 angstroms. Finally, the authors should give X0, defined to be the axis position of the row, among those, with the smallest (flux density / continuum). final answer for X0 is 8543 angstroms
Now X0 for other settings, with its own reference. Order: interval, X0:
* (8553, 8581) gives 8571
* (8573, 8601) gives 8591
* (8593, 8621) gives 8595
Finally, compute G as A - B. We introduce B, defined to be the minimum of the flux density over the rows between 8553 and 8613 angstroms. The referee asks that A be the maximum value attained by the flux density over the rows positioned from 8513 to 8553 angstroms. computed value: 1.0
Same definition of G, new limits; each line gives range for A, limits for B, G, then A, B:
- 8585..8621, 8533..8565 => 1.3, 5.631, 4.298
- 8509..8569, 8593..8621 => 0.7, 5.835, 5.1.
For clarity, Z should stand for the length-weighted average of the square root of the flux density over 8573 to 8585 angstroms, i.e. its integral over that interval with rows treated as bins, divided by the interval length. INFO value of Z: 2.31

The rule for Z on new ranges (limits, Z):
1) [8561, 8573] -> 2.25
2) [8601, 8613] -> 2.32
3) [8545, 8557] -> 2.24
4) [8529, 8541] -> 2.26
